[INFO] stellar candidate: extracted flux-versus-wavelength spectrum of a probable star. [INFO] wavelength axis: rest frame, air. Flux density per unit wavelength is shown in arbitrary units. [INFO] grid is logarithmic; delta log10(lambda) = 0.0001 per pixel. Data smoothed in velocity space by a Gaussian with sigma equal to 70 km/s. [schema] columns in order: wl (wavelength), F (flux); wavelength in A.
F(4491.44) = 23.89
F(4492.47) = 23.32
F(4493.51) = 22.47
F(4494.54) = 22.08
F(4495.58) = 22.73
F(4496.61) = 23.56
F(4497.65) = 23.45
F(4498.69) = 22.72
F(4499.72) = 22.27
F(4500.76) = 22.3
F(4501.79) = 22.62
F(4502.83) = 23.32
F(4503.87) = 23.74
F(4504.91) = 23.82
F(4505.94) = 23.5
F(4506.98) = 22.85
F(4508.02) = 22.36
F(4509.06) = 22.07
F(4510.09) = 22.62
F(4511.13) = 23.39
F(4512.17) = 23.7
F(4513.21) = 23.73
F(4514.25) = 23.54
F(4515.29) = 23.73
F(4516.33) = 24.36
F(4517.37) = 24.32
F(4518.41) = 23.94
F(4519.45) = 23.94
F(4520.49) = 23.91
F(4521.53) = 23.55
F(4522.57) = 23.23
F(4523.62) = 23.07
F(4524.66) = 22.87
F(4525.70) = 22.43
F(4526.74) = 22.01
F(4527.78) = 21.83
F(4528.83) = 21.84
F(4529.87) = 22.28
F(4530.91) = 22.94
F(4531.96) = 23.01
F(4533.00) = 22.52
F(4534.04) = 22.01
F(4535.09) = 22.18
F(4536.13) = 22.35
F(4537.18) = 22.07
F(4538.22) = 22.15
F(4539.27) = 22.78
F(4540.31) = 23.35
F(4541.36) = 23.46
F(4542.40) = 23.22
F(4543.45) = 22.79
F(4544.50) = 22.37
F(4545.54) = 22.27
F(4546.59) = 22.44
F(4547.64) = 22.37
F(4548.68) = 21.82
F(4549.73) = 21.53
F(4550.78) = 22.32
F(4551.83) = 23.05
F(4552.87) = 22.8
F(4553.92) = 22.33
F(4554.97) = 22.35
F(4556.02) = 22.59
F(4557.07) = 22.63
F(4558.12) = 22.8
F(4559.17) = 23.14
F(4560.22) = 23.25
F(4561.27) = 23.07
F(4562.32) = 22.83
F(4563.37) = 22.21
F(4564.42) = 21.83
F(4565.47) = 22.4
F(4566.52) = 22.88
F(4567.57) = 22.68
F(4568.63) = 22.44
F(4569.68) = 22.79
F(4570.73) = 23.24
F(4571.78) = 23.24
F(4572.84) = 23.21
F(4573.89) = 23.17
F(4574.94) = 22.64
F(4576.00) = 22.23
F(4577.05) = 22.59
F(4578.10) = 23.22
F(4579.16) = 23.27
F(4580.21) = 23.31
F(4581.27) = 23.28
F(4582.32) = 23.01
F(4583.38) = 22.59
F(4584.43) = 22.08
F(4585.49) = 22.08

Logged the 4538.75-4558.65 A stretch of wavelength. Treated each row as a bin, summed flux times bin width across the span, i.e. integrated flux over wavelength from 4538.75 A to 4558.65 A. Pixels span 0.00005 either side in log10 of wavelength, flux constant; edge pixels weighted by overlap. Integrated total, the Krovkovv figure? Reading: 450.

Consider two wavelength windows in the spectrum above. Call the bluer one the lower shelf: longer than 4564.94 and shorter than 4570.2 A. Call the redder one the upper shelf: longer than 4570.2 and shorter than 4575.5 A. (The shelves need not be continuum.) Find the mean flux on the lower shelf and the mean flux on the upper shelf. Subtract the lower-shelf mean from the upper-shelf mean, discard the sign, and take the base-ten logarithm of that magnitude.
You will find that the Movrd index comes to -0.34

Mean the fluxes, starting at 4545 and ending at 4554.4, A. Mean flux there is 22.3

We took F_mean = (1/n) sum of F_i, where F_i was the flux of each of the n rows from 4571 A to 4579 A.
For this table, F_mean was 22.9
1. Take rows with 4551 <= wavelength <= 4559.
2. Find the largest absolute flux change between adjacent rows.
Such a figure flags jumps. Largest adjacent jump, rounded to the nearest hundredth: 0.47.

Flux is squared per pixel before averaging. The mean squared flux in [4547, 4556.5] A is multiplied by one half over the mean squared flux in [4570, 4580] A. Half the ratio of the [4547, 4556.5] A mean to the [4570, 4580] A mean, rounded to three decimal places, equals 0.473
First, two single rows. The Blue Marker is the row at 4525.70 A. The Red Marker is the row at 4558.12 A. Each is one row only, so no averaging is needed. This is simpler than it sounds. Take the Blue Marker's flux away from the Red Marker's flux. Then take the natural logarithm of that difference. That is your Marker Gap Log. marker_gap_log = -0.99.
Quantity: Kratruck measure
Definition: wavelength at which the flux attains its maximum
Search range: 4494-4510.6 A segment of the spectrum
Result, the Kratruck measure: 4504.91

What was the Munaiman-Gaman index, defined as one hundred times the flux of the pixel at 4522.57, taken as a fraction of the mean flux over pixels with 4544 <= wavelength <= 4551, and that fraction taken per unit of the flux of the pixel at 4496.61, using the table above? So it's 4.45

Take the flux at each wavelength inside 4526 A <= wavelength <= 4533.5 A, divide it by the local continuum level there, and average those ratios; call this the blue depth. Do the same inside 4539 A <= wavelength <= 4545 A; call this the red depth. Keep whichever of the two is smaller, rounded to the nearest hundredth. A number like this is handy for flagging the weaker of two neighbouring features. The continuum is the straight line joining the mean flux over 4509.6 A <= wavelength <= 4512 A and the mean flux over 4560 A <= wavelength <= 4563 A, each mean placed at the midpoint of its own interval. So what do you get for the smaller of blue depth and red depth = 0.97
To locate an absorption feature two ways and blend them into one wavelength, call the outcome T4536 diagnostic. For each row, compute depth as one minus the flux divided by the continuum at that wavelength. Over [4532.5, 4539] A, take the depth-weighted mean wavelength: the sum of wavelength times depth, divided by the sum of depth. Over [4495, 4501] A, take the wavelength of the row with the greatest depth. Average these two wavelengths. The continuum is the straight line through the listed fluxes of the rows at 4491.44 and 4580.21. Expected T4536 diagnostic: 4517.7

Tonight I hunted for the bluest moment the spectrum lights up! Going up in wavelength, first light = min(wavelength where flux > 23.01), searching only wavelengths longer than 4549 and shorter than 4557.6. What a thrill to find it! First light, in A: 4551.83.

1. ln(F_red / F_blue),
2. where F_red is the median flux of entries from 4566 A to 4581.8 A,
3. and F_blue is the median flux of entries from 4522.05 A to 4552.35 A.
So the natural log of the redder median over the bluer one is 0.04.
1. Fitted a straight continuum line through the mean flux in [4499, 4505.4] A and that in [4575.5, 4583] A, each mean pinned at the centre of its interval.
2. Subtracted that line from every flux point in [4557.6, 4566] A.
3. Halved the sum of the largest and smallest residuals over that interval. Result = -0.45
